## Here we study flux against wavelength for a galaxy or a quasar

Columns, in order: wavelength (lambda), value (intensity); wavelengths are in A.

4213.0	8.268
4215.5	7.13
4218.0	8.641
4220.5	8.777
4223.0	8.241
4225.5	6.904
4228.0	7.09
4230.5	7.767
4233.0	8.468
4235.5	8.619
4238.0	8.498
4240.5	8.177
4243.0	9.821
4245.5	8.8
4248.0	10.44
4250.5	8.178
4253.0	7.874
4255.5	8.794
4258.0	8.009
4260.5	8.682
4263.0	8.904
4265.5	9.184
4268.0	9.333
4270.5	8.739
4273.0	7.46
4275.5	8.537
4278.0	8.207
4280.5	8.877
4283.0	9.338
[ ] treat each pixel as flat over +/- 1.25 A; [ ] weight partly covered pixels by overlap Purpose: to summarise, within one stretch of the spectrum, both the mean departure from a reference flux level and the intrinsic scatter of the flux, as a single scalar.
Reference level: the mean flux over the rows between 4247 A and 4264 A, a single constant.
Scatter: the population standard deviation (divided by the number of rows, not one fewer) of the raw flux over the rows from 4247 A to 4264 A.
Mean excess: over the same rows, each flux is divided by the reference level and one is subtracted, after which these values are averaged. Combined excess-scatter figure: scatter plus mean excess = 0.80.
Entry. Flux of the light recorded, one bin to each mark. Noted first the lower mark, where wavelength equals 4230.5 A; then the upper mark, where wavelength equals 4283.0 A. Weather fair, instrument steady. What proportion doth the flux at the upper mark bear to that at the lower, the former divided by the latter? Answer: 1.20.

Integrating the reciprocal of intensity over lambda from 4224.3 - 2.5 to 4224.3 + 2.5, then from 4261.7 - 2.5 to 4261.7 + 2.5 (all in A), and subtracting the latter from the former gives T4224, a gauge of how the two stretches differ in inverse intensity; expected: 0.097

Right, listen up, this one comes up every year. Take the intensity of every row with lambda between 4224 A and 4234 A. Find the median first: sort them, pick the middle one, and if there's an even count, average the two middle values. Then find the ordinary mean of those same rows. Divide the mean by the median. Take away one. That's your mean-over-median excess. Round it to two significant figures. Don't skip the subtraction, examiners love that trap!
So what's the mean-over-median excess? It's 0.017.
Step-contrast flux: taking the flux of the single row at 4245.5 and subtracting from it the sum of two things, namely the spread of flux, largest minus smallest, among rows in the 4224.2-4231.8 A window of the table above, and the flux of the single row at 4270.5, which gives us -0.80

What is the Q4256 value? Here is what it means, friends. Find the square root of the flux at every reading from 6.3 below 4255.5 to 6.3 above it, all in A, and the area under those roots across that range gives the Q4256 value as 36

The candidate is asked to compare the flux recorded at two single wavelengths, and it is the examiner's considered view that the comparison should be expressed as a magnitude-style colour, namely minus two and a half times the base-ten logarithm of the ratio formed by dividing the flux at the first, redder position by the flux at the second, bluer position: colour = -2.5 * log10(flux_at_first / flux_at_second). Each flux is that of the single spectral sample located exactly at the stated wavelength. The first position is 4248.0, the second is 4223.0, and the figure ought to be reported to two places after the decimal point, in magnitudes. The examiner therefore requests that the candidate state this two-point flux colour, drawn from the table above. -0.26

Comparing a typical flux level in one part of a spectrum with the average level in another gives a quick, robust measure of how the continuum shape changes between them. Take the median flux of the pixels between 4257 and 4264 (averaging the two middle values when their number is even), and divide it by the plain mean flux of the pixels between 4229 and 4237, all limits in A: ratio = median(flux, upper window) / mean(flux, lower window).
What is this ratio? 1.05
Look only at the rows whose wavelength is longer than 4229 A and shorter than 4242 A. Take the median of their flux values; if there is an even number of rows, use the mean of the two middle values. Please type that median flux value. 8.47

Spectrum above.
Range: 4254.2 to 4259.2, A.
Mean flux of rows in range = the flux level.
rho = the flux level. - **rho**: 8.4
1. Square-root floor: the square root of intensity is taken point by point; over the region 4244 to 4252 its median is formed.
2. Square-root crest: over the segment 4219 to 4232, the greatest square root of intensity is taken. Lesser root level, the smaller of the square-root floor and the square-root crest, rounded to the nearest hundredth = 2.96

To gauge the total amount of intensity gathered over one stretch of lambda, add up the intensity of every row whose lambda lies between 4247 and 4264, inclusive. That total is 61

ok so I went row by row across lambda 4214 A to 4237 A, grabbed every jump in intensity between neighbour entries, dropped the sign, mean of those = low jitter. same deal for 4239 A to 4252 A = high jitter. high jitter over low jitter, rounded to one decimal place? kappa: 2.5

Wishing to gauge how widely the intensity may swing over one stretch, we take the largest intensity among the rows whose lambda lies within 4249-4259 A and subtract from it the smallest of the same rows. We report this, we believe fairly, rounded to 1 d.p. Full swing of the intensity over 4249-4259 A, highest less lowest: 0.9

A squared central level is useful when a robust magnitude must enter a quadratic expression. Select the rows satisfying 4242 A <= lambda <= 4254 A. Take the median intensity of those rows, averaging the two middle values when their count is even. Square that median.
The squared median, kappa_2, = 77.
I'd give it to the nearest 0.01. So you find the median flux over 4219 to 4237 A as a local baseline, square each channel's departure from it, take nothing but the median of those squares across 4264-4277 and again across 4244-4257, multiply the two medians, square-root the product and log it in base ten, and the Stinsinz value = -0.36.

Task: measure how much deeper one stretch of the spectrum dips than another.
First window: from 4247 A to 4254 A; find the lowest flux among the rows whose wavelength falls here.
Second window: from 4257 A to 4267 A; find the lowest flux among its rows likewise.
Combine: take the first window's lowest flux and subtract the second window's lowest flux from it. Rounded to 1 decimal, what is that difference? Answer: -0.1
